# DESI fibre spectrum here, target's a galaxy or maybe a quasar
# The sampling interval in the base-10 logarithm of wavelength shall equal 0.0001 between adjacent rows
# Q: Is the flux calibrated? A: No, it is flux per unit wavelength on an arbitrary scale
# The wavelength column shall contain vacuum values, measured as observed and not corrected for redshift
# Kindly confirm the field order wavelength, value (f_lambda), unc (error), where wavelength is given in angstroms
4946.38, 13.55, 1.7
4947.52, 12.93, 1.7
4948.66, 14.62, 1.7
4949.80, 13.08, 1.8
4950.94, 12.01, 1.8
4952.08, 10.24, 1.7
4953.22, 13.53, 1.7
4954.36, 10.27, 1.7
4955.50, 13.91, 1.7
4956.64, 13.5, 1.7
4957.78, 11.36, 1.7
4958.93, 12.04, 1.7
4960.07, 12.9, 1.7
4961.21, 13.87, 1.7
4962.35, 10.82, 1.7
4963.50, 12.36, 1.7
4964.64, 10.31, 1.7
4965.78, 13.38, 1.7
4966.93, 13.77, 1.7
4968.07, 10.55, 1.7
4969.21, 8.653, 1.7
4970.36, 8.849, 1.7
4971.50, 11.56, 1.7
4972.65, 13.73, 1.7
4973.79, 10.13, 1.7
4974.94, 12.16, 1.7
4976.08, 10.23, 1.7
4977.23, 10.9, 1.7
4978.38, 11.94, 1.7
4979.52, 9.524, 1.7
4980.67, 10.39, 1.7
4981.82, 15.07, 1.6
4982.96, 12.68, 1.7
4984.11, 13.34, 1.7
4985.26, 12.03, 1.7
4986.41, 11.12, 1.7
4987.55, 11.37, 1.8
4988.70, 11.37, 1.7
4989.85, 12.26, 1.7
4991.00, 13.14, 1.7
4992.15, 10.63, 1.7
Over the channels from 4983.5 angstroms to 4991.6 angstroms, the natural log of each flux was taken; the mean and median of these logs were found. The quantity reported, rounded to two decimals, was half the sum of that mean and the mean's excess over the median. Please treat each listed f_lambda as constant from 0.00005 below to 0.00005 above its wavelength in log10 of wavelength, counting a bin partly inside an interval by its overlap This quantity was 1.25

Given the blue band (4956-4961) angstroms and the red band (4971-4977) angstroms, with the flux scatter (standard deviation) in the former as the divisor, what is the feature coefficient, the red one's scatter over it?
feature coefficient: 1.6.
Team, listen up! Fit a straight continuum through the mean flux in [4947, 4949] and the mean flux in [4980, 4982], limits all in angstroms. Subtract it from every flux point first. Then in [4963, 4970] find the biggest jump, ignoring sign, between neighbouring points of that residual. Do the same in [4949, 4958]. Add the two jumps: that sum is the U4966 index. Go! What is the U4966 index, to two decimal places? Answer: 6.86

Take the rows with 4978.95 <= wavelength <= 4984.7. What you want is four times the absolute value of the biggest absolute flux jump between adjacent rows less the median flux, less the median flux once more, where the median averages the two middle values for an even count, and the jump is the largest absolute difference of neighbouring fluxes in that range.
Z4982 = 83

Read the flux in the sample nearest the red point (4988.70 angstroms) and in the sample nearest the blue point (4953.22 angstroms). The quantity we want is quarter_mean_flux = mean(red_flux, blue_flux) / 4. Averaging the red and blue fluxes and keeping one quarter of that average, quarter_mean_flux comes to 3.1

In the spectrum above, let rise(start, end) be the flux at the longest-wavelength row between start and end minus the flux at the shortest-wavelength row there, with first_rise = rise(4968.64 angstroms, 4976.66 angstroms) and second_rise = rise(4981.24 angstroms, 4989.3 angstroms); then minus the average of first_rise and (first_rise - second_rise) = -3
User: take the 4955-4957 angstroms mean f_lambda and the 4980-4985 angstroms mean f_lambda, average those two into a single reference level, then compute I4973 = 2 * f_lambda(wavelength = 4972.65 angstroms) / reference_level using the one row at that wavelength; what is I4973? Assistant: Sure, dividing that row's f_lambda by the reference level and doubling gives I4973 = 2.1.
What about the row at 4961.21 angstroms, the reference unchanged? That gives 2.1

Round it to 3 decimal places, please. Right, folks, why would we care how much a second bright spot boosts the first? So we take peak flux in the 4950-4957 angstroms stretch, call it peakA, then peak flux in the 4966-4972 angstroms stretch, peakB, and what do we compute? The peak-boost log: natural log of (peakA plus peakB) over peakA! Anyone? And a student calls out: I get 0.688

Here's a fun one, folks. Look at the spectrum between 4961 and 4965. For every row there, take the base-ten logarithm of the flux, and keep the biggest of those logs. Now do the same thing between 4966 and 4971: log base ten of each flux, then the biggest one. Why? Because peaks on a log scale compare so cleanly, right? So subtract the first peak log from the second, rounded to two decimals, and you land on 0.00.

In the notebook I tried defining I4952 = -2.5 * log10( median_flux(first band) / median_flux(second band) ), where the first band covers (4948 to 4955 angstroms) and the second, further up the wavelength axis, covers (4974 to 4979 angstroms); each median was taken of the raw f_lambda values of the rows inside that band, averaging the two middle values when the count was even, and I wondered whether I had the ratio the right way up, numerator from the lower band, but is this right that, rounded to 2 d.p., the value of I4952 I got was -0.10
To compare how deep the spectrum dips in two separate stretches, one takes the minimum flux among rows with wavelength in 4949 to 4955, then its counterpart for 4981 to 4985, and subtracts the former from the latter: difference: 2.4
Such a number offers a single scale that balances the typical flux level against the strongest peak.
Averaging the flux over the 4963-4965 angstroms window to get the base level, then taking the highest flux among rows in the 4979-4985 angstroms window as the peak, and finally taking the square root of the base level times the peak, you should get 13.1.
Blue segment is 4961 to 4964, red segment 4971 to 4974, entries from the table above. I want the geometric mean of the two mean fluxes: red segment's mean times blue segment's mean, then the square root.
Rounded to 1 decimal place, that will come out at 12.1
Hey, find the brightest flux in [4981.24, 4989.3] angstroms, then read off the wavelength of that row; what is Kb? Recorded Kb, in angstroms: 4981.82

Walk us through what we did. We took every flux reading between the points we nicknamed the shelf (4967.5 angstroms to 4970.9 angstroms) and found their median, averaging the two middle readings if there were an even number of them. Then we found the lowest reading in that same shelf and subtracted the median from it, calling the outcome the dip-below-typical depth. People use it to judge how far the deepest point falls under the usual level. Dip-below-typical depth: -0.2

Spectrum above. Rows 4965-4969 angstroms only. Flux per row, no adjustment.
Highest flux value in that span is 13.77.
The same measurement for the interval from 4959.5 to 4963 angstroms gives 13.87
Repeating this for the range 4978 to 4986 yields 15.07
